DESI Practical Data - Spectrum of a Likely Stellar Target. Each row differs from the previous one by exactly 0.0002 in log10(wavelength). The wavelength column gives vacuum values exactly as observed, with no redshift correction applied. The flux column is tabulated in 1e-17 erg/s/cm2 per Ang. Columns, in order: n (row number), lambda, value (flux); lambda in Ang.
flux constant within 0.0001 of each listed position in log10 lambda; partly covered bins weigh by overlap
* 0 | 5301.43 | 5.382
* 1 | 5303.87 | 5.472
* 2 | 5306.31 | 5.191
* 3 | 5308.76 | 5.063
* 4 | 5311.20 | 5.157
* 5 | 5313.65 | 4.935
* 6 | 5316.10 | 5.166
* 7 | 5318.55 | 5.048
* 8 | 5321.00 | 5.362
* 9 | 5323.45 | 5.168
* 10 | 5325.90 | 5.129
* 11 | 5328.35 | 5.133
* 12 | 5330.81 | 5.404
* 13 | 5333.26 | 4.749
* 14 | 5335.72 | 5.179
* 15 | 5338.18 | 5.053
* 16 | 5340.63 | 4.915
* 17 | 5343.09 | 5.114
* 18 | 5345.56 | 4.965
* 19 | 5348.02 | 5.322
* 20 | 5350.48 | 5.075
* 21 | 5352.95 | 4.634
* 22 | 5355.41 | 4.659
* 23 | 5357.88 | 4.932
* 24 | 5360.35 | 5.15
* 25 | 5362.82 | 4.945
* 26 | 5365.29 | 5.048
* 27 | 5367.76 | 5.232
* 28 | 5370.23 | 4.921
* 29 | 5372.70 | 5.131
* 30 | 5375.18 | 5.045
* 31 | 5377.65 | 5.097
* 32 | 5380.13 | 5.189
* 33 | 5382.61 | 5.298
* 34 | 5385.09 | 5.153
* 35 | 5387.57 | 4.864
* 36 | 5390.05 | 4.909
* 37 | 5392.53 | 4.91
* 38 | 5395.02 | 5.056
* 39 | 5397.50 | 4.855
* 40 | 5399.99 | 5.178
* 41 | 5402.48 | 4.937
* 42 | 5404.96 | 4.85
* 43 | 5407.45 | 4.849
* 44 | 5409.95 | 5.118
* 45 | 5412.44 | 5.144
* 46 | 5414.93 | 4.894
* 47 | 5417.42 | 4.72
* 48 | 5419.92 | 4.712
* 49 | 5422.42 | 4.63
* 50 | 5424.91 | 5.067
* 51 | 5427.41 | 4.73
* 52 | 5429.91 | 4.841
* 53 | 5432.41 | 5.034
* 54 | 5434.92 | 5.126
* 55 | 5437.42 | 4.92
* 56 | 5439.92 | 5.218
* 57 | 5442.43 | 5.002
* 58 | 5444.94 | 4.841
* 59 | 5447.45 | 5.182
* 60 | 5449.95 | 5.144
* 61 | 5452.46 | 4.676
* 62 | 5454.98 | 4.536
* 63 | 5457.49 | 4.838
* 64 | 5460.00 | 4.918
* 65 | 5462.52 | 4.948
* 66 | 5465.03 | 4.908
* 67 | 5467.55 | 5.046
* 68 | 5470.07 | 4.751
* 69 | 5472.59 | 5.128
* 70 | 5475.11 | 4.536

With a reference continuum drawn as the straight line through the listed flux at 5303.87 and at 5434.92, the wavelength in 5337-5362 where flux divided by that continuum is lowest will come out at 5352.95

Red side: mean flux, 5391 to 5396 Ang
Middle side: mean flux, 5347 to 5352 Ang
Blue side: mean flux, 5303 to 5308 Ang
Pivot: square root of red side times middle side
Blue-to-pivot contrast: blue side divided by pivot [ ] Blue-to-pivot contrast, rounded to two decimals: 1.05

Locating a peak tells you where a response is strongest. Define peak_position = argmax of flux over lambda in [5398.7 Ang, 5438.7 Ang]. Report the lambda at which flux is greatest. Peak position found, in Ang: 5399.99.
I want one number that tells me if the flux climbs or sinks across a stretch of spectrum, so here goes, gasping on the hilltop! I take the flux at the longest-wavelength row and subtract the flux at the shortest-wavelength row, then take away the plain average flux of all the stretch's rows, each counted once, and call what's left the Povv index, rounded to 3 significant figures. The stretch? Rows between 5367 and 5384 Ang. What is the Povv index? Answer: -5.06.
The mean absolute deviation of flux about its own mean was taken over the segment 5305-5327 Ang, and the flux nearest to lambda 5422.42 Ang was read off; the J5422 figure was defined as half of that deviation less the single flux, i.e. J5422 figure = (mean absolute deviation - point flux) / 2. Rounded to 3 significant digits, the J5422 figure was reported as -2.27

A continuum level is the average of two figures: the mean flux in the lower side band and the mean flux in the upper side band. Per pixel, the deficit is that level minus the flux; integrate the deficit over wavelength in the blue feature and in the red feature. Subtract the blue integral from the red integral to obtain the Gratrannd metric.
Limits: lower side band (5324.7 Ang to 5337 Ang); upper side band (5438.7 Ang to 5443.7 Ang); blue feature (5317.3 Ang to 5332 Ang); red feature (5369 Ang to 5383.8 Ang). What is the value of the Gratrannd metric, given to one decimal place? 1.4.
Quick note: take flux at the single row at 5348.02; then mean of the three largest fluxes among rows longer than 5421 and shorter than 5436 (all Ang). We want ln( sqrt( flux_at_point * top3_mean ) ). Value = 1.65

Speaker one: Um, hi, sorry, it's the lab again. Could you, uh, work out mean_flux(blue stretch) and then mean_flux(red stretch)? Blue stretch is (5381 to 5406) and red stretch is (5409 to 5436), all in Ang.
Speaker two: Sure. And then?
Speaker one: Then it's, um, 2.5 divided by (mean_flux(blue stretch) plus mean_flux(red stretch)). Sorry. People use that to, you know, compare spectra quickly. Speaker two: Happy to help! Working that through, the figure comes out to 0.2522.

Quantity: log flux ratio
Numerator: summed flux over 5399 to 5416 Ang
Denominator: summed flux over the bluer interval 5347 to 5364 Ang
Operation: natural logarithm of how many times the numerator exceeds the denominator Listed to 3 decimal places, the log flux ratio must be 0.007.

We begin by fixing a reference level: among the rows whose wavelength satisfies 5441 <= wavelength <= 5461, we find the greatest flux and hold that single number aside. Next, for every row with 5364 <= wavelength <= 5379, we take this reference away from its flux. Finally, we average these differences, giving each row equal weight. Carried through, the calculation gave -0.10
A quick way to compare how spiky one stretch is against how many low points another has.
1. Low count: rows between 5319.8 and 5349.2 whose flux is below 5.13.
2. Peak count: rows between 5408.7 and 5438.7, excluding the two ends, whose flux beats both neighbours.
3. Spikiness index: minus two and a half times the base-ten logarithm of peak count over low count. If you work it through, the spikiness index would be 0.75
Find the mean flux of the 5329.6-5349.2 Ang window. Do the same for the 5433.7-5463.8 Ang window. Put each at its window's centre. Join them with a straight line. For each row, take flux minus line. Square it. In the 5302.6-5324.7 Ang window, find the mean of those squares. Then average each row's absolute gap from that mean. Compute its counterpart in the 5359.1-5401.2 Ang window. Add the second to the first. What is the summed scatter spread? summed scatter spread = 0.042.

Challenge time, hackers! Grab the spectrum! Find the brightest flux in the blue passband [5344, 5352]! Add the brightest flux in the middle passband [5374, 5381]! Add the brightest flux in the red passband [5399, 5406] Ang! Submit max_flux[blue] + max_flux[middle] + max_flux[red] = 15.7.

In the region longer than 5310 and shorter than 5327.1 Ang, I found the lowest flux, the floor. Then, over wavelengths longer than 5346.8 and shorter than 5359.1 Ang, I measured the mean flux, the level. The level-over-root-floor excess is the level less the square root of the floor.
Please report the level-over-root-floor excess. 2.70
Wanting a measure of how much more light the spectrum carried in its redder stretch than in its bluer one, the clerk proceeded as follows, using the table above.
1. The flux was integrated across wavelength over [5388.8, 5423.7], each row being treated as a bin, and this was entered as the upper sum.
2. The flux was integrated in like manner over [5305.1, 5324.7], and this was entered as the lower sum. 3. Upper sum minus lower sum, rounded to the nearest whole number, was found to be 71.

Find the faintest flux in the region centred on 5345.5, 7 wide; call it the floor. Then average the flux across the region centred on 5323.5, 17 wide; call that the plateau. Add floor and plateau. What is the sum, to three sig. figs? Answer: 10.2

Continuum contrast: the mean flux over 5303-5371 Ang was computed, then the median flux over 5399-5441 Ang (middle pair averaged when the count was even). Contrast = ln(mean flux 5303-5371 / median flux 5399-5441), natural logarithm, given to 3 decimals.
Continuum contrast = 0.031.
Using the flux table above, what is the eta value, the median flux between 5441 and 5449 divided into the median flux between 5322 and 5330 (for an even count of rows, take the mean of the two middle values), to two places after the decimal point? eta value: 1.03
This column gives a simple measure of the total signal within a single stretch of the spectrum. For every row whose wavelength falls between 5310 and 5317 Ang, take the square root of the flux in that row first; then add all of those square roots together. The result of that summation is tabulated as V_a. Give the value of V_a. 6.77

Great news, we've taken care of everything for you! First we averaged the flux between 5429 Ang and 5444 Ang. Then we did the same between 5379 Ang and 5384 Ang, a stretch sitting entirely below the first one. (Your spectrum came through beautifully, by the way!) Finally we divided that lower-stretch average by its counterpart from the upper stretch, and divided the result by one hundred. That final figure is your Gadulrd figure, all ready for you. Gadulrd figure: 0.0104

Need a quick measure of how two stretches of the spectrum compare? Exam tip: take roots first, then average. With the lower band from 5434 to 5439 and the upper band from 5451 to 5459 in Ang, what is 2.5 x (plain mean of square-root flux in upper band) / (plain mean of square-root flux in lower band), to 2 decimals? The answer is 2.41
